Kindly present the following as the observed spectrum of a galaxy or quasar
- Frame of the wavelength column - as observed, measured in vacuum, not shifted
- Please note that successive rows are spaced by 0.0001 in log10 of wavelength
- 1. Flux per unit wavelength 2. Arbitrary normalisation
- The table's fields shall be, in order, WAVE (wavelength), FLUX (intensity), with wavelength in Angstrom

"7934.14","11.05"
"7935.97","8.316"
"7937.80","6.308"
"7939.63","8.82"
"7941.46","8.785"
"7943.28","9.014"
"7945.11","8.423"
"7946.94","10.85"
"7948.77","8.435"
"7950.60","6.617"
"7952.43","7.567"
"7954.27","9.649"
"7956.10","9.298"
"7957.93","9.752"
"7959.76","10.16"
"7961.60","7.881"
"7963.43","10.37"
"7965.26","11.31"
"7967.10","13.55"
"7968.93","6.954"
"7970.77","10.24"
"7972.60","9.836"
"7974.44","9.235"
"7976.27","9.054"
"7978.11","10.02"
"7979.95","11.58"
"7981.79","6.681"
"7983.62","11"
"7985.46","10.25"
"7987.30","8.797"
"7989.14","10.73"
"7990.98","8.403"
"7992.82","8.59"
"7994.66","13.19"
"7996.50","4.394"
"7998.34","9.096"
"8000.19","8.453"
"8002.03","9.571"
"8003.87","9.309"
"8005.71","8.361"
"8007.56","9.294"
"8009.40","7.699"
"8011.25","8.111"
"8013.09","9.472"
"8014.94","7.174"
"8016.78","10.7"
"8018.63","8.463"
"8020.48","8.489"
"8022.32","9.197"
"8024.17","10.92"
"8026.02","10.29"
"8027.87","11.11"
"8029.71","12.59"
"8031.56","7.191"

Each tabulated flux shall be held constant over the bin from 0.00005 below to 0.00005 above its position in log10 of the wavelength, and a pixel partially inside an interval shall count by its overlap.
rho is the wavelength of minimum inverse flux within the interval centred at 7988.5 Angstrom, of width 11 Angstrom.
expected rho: 7983.62 Angstrom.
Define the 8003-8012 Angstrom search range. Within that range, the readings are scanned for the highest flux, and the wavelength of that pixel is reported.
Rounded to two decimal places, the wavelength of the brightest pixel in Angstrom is 8003.87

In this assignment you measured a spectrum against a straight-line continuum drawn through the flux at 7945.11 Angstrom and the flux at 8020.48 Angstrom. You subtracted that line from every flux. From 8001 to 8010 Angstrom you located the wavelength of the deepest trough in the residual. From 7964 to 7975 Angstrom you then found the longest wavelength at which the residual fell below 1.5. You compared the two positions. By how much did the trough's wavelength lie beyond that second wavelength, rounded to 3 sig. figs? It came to 35.0 Angstrom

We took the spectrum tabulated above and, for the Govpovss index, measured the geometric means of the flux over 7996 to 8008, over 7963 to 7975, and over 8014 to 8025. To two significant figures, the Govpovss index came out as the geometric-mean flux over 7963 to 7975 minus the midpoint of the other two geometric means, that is 1.4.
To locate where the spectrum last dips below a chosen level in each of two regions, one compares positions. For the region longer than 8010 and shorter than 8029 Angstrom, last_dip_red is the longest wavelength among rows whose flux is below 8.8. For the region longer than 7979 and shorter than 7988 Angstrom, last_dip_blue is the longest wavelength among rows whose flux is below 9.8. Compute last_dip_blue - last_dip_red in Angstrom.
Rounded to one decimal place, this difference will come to -33.2 Angstrom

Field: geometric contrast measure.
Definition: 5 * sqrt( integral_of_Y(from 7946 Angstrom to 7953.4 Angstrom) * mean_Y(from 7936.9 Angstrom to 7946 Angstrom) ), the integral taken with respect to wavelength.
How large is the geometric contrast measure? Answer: 113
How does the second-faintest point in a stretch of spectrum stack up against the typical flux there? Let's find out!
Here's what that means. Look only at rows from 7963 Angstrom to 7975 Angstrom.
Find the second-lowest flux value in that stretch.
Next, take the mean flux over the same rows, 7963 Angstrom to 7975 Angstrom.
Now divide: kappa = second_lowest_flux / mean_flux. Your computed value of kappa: 0.90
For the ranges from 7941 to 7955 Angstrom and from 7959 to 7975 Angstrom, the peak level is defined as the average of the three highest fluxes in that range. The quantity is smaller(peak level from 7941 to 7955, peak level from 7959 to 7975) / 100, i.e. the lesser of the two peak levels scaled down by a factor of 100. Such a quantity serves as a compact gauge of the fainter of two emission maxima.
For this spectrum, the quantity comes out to 0.098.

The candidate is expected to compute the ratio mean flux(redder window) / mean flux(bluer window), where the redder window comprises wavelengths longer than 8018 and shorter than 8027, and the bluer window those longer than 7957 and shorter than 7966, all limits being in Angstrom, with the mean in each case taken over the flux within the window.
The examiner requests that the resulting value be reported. 0.96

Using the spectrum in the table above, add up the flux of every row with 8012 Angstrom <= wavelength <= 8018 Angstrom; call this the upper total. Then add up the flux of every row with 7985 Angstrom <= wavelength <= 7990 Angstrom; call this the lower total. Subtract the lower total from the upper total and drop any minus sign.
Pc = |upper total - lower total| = 2.4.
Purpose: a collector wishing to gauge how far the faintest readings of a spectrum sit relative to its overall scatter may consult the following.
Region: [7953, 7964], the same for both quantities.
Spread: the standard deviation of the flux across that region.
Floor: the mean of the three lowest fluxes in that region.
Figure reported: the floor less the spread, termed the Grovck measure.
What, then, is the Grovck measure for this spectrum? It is 8.1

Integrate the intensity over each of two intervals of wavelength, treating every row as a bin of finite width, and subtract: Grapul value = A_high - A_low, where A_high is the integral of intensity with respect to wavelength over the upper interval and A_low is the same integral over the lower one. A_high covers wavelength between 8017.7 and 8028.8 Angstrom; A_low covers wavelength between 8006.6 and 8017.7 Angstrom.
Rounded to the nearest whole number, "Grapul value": 11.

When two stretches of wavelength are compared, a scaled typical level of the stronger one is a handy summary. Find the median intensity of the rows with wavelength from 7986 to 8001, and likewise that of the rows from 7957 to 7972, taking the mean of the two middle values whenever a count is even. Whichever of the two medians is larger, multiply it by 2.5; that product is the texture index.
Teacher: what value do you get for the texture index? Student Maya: 25.5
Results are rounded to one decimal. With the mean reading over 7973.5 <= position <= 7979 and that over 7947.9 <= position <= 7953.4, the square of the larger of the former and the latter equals 89.0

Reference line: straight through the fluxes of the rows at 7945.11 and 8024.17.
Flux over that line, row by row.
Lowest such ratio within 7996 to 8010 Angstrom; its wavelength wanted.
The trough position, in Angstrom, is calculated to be 7996.50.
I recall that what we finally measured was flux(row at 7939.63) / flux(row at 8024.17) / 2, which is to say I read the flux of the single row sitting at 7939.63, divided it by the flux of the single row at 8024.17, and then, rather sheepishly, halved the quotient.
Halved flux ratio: 0.40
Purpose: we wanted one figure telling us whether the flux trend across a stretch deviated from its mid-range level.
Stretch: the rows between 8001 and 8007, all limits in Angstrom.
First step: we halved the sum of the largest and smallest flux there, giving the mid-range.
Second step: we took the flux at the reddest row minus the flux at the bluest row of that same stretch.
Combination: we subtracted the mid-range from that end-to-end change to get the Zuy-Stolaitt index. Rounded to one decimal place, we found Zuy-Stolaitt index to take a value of -10.2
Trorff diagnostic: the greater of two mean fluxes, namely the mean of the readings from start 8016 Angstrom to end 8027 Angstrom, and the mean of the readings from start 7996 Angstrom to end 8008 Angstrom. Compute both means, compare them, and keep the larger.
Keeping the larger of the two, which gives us 9.7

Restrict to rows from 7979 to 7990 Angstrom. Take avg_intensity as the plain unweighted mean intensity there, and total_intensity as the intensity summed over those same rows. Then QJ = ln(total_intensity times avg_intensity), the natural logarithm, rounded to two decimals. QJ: 6.36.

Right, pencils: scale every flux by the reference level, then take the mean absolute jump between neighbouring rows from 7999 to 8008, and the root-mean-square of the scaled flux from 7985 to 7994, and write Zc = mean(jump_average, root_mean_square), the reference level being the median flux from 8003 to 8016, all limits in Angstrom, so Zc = 0.61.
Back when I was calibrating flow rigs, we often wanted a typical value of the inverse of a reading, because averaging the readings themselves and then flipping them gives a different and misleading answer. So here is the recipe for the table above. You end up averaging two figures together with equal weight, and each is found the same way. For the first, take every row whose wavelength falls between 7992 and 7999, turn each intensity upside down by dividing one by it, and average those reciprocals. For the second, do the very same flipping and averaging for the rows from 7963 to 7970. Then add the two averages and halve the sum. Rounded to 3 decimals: 0.117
